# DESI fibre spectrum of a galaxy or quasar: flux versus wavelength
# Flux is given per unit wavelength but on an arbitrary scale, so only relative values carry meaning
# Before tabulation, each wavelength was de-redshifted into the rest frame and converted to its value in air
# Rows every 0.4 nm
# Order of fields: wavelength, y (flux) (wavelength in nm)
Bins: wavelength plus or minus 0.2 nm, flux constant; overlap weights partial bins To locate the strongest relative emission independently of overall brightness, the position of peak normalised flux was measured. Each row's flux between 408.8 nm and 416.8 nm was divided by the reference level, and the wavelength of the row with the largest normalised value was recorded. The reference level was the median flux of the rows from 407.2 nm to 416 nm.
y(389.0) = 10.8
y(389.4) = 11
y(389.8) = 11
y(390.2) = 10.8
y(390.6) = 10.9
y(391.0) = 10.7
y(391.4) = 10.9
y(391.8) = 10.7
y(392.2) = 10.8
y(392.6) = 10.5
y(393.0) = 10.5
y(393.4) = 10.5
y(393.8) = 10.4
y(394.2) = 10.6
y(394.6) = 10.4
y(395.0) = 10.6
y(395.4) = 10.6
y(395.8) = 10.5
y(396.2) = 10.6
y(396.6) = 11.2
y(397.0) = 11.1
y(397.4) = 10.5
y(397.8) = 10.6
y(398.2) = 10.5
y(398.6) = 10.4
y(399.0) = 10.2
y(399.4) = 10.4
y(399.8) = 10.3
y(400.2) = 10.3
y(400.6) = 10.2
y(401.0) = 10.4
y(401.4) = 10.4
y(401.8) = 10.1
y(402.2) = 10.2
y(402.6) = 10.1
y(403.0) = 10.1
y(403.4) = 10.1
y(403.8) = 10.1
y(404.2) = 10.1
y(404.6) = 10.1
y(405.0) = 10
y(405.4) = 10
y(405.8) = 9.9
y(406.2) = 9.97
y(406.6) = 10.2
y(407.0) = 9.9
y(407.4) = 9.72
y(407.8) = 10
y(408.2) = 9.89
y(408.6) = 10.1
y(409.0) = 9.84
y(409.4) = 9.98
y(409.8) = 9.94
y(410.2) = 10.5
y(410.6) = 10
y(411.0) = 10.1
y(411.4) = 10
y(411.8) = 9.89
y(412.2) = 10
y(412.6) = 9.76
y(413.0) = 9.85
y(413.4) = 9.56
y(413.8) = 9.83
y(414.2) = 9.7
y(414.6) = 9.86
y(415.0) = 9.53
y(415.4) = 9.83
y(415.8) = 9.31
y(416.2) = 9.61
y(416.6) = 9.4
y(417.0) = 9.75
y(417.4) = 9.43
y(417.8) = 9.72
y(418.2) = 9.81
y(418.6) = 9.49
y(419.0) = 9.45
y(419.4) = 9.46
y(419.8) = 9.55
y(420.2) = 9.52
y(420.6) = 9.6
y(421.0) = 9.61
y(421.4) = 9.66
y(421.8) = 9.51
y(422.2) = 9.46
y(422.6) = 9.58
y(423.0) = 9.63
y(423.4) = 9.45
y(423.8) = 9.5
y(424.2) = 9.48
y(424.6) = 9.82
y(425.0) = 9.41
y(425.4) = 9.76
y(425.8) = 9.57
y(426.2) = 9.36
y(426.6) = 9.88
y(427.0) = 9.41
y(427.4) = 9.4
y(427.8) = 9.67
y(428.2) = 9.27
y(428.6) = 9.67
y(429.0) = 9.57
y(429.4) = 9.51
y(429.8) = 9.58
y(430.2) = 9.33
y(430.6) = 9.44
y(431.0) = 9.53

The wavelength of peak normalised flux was 410.2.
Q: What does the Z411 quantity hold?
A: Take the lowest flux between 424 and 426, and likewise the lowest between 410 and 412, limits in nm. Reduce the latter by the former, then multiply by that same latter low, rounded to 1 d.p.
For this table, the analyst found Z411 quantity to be 4.7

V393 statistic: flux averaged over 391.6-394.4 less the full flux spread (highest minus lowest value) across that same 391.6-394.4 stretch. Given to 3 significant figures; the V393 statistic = 10.2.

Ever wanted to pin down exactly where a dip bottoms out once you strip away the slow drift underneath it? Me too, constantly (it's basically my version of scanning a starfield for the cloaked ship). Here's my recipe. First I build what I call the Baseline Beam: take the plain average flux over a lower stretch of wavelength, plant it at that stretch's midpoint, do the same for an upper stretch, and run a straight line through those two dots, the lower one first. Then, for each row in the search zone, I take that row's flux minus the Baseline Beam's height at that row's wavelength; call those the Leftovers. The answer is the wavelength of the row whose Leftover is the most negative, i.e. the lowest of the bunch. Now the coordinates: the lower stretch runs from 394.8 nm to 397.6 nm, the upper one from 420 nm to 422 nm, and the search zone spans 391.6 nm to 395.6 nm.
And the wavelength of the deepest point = 393.8 nm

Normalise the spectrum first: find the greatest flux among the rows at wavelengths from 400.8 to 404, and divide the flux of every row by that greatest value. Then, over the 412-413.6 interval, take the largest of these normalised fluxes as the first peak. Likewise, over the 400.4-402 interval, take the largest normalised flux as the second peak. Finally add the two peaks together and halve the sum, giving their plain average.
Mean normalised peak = 0.98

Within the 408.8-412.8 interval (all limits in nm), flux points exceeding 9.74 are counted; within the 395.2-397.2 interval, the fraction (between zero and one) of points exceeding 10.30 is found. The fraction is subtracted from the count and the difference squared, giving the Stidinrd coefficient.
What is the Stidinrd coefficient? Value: 81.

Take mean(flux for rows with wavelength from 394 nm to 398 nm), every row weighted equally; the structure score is 10.7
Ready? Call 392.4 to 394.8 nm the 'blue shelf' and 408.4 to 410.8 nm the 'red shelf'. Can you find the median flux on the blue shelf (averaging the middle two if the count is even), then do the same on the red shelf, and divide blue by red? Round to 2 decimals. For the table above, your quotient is 1.05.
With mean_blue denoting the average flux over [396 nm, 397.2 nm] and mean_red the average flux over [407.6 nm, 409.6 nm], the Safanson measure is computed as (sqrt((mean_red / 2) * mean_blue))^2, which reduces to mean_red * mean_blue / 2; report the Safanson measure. 55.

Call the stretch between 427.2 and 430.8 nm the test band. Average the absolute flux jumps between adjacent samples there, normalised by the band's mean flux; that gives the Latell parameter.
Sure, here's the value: 0.022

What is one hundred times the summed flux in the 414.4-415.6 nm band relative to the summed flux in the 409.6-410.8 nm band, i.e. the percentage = 96.0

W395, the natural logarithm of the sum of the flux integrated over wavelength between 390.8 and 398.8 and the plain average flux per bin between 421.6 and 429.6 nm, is 4.55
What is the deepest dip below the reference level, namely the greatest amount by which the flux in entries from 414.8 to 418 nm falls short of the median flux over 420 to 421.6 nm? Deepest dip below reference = 0.3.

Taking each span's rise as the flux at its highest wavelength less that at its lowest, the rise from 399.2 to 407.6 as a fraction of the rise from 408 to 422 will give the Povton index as 1.8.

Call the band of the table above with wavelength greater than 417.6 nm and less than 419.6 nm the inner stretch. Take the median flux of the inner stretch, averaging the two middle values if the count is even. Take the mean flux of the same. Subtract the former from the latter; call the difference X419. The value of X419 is 0.096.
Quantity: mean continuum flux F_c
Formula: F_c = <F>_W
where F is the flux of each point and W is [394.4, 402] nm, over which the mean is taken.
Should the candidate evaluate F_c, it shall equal 10.5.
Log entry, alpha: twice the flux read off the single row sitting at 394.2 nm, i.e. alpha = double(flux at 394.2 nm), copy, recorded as 21.2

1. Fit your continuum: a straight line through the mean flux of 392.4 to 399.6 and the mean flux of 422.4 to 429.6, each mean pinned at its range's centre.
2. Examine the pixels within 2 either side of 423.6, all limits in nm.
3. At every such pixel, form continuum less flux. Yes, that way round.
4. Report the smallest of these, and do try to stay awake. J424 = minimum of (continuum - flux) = -0.22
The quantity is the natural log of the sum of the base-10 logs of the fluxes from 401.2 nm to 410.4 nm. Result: 3.14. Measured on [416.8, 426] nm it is 3.12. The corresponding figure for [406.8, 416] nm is 3.13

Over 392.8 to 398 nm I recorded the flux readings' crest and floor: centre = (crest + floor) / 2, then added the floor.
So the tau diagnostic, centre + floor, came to 21.2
